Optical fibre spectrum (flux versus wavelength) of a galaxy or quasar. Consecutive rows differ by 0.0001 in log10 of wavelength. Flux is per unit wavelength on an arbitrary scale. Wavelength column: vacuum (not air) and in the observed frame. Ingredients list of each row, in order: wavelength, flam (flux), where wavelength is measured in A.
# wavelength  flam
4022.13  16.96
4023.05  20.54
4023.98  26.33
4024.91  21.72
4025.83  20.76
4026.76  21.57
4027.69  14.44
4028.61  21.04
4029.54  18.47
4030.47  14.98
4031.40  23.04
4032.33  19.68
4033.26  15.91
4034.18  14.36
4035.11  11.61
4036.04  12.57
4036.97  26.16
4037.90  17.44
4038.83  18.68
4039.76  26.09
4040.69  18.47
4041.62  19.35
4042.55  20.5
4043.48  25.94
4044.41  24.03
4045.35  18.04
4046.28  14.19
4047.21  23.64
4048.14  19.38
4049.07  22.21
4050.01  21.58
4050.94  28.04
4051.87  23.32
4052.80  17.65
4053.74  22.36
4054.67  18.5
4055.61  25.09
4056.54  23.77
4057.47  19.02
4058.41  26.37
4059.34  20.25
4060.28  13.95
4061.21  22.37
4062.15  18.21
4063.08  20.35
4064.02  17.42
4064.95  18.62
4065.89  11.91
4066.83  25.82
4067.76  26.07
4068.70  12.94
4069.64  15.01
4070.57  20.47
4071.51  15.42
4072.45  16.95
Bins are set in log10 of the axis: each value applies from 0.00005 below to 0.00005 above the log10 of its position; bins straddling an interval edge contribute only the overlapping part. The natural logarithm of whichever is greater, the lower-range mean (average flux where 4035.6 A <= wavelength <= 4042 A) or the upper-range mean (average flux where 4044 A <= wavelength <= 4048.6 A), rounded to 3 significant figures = 2.99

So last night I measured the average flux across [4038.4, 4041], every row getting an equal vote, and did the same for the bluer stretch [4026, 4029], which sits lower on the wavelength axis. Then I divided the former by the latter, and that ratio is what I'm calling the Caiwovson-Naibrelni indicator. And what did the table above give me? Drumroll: 1.11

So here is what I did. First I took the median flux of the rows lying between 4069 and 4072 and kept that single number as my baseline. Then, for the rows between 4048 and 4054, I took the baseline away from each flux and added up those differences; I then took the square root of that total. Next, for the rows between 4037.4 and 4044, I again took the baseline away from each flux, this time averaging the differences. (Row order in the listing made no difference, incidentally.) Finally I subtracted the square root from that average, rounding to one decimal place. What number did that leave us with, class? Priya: -1.3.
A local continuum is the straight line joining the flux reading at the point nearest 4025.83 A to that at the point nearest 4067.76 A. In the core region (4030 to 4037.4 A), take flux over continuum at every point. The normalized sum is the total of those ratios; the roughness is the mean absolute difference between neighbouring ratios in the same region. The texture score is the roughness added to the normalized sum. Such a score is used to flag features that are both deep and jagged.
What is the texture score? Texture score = 6.6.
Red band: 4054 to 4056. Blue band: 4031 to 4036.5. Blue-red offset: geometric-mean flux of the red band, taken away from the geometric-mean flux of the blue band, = -5.8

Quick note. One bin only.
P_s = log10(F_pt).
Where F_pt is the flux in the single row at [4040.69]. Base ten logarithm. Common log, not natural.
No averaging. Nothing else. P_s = 1.27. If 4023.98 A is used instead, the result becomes 1.42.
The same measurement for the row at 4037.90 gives 1.24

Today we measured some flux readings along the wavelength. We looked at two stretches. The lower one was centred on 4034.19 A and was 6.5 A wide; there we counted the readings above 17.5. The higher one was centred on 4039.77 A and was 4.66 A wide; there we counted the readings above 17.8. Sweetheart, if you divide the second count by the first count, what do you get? 1.3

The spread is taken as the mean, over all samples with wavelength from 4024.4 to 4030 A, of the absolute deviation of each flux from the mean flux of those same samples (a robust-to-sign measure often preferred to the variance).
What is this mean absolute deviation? 2.1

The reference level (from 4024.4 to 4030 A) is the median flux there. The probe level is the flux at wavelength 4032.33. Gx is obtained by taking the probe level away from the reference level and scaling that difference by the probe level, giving 0.1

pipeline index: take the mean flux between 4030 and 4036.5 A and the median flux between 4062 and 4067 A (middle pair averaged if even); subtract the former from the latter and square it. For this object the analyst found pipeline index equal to 6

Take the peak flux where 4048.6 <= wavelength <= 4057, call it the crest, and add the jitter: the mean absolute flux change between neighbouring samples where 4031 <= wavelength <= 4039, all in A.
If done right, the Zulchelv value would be 32.5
